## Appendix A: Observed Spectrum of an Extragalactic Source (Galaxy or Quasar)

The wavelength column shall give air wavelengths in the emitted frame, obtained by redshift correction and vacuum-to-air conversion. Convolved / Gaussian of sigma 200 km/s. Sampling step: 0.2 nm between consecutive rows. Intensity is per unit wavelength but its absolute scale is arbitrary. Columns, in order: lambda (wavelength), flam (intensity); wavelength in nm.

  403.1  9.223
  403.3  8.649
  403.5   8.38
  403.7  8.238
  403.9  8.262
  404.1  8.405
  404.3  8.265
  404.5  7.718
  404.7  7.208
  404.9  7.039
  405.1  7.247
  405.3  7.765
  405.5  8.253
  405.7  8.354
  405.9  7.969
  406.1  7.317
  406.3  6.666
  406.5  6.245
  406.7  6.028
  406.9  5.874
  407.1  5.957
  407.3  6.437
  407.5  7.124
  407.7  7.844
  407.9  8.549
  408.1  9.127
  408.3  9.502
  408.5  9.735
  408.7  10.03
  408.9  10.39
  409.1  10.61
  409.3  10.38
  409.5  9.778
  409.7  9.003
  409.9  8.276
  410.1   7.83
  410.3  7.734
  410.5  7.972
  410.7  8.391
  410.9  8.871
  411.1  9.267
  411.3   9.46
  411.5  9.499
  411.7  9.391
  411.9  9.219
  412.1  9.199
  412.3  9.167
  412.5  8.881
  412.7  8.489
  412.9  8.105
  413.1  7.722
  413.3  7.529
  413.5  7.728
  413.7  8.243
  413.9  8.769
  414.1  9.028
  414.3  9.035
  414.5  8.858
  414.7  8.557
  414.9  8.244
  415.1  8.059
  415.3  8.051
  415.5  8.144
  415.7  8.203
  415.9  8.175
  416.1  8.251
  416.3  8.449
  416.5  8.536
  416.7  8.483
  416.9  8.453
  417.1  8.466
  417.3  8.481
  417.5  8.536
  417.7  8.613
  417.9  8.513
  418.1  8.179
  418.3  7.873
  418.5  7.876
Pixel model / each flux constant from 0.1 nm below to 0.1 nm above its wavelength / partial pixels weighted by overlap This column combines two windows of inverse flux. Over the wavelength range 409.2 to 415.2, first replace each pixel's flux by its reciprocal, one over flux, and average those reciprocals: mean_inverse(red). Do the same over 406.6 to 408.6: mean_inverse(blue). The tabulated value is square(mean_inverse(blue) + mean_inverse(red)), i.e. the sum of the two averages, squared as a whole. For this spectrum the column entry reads 0.0635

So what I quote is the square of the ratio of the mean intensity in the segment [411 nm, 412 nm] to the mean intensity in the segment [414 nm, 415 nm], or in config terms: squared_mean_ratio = 1.1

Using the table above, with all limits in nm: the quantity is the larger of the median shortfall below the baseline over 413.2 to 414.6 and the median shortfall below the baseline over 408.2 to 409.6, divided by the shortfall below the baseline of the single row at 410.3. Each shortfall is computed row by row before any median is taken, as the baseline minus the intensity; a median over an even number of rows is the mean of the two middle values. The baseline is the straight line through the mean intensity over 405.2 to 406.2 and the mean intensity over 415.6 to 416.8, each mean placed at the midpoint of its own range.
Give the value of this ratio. -1.3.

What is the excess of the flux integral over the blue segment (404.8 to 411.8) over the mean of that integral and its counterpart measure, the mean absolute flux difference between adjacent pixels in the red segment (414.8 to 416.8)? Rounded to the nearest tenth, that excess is 28.9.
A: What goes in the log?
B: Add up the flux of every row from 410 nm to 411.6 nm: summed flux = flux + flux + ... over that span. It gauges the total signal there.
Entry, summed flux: 69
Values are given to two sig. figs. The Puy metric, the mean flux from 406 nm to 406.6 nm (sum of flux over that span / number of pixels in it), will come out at 6.7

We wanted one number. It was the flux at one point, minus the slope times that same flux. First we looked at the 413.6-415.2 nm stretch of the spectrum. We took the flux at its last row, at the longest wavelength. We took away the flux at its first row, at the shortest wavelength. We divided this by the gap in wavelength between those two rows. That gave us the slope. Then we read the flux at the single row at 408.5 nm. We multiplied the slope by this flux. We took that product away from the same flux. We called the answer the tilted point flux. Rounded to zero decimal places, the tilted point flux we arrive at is 11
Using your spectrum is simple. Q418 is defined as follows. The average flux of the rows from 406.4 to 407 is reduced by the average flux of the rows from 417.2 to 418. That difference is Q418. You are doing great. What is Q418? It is -2.49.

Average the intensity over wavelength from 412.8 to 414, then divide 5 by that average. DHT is 0.624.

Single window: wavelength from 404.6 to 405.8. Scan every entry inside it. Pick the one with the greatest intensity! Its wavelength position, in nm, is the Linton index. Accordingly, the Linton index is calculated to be 405.7 nm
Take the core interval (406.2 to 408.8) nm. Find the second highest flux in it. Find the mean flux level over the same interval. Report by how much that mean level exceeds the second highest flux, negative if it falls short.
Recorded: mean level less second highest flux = -2.1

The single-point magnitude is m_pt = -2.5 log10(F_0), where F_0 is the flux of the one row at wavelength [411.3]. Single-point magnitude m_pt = -2.44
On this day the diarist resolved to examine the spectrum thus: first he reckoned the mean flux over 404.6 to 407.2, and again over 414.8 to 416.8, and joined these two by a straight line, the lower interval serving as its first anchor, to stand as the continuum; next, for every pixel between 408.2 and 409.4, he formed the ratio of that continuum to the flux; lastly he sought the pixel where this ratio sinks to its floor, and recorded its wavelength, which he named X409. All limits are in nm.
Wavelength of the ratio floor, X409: 409.1 nm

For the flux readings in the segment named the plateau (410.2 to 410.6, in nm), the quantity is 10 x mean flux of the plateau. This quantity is 79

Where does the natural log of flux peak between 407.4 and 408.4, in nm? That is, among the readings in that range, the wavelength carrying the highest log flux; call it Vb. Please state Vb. 408.3 nm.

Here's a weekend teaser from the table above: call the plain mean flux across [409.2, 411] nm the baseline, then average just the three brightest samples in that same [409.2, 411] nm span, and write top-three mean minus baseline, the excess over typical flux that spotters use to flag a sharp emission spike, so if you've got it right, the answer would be 1.0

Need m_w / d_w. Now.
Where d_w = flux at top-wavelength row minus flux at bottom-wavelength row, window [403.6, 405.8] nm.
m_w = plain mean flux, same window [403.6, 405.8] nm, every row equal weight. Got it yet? 68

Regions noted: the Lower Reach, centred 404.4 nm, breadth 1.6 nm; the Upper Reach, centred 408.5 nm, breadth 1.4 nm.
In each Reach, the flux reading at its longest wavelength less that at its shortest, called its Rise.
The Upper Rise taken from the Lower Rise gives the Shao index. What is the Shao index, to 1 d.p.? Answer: -3.1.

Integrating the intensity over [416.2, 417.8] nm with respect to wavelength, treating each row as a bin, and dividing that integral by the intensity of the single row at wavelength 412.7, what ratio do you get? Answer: 1.60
